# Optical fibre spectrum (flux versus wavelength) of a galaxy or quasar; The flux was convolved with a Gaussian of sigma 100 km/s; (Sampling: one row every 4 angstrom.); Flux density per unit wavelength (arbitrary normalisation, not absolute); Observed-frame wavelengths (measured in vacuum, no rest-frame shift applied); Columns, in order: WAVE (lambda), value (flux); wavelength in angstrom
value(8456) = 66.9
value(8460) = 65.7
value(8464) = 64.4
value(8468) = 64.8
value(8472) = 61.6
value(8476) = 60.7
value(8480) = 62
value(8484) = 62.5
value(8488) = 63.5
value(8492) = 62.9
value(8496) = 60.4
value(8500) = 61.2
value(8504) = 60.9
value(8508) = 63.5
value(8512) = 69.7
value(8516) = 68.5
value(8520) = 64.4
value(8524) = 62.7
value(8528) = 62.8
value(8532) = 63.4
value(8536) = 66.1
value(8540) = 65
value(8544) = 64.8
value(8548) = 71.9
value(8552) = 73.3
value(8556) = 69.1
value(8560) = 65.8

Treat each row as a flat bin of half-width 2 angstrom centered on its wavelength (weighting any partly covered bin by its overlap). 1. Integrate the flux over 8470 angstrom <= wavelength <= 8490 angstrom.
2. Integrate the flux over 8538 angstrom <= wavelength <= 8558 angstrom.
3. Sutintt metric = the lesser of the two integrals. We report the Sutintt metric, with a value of 1241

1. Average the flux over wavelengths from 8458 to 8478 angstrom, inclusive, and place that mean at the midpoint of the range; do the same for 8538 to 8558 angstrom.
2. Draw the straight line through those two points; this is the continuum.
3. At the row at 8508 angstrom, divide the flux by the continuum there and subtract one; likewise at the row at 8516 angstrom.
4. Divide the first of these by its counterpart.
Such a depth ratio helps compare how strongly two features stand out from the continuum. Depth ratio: -1.4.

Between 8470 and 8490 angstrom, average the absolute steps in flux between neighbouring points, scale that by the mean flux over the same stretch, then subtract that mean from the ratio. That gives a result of -62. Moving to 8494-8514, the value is -63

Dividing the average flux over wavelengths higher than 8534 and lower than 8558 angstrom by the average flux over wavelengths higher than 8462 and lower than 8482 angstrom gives 1.09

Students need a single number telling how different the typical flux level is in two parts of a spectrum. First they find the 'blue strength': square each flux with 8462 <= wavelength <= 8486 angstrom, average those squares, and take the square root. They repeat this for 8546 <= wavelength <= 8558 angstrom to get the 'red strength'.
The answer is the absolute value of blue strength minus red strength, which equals 8.8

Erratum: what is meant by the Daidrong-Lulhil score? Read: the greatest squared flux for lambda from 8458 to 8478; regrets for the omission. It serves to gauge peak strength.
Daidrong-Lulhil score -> 4316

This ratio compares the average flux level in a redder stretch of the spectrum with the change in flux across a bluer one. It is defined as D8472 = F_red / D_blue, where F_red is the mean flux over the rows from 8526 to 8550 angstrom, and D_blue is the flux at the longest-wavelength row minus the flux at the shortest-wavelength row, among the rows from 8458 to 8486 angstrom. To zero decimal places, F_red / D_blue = -21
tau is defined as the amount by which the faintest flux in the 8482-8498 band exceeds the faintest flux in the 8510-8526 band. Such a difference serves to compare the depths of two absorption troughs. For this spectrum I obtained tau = -2.3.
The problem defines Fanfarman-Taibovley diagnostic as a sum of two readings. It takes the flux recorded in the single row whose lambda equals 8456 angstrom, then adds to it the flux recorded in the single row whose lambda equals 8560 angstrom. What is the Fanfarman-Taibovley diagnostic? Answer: 132.7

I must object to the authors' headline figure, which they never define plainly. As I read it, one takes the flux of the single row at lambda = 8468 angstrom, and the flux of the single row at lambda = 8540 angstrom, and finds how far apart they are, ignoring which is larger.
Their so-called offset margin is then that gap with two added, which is 2.2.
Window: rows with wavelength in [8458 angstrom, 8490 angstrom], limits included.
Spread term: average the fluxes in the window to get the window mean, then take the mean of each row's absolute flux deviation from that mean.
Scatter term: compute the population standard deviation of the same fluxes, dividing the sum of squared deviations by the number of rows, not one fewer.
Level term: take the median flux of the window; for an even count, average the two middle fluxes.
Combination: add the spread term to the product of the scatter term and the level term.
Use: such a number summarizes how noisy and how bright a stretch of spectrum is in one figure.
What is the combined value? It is 104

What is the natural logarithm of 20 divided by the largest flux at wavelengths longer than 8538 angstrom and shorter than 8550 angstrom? -1.280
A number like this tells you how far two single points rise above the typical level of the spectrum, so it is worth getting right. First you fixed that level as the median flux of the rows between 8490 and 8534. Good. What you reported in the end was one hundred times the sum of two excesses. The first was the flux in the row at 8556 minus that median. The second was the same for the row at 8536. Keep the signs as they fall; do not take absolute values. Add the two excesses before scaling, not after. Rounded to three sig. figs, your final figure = 940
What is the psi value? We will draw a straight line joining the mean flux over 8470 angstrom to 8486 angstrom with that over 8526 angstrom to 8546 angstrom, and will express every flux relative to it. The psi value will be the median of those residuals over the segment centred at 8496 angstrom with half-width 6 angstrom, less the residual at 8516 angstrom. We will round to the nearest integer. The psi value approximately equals -7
